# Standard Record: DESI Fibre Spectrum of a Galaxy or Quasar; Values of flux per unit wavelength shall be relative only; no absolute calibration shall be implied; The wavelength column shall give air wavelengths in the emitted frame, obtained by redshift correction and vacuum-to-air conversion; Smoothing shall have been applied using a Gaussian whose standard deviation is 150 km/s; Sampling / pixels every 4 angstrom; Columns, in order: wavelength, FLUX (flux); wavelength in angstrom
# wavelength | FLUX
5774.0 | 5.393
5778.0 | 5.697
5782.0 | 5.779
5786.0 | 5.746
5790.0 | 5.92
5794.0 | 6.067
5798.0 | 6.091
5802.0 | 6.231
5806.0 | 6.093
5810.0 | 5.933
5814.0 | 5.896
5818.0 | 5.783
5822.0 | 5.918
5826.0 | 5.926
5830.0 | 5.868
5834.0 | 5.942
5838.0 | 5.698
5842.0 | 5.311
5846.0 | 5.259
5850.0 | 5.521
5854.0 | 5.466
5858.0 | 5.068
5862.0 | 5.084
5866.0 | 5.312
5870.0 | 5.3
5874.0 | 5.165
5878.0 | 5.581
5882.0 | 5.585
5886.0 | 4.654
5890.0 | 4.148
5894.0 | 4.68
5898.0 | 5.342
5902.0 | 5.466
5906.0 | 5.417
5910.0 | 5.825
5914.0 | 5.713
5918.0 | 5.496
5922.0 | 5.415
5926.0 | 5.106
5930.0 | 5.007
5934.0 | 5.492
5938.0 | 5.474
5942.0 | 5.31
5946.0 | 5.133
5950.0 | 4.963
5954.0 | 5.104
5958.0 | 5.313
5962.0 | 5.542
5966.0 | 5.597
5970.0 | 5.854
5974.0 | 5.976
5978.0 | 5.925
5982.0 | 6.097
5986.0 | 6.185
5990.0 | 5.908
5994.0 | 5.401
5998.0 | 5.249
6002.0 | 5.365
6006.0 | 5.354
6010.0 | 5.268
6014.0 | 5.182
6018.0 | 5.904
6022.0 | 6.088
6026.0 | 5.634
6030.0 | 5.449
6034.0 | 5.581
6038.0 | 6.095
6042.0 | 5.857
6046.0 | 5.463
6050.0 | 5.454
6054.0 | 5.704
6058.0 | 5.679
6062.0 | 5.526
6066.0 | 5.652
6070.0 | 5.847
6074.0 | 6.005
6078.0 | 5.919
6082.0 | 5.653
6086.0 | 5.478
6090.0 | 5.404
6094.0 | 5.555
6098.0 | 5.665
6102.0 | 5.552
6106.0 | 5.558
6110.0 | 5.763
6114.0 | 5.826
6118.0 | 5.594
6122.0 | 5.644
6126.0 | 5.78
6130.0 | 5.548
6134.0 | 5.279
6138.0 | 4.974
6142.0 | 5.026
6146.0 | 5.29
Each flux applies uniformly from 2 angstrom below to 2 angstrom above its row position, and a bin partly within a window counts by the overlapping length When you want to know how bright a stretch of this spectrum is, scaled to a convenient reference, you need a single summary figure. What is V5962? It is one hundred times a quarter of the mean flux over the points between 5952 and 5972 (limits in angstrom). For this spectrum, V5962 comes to 137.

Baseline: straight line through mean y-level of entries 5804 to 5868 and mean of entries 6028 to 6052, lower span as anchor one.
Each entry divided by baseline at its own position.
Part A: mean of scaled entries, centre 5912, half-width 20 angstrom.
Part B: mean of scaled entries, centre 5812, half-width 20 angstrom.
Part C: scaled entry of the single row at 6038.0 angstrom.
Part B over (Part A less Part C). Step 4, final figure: -8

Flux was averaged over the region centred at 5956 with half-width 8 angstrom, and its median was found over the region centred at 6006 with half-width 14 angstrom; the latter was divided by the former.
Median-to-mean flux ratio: 1.02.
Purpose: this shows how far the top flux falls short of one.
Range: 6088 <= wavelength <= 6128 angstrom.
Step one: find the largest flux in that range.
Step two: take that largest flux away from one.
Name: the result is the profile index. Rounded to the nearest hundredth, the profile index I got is -4.83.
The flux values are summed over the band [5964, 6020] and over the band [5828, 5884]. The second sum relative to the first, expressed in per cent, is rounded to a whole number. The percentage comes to 96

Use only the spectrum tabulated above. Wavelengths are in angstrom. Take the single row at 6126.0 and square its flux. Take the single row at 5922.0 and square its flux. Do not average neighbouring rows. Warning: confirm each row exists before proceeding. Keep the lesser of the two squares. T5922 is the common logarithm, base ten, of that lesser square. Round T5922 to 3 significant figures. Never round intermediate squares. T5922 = 1.47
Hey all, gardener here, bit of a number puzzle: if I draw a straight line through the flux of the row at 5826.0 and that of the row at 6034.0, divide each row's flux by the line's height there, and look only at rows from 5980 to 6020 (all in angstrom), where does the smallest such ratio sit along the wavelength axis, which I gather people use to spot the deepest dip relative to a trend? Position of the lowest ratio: 6014.0 angstrom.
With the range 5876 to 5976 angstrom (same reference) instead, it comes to 5890.0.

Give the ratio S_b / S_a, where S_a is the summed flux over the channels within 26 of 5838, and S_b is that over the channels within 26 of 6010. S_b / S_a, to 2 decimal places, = 1.00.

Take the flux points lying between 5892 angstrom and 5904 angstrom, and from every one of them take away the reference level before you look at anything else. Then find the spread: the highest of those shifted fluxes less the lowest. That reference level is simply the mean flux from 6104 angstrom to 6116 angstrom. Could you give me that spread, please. 0.79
